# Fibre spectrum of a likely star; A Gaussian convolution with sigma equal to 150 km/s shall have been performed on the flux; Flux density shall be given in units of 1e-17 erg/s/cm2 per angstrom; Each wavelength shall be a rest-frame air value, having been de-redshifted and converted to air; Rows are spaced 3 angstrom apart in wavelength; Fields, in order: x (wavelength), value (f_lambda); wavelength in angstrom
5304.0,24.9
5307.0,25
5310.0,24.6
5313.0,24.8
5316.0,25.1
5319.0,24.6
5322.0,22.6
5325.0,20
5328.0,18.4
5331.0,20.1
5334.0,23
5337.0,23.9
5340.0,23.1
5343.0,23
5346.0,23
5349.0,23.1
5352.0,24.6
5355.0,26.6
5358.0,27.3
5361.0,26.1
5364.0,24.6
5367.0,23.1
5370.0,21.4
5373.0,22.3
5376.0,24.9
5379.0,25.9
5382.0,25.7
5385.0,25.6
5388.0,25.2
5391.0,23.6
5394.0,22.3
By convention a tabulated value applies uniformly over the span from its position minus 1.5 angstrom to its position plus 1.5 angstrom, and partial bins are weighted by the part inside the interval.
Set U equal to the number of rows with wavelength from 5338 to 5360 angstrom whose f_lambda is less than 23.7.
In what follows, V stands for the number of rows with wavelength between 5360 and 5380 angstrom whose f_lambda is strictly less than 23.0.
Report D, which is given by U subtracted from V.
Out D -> -2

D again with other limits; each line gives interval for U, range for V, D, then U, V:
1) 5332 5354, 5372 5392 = -4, 5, 1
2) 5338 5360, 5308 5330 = -1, 4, 3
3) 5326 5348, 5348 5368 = -6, 6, 0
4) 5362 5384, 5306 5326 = -1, 3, 2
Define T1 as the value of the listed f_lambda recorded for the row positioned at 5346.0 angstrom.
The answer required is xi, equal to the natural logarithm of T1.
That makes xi 3.14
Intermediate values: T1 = 23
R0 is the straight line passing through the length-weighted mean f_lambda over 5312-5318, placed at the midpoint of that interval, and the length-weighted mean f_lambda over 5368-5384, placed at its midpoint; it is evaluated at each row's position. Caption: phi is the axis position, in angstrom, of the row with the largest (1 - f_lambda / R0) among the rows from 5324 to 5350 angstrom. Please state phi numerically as 5328.0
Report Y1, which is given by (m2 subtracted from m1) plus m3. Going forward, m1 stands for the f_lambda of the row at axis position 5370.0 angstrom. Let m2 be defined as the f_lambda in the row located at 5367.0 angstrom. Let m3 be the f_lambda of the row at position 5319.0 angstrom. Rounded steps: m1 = 21.4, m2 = 23.1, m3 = 24.6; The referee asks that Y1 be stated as 22.9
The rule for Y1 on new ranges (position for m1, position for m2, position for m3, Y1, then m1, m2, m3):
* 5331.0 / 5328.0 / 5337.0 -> 25.6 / 20.1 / 18.4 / 23.9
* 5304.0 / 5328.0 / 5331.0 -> 26.6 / 24.9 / 18.4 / 20.1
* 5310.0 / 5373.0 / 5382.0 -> 28.0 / 24.6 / 22.3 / 25.7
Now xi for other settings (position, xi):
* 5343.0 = 3.14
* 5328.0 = 2.91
